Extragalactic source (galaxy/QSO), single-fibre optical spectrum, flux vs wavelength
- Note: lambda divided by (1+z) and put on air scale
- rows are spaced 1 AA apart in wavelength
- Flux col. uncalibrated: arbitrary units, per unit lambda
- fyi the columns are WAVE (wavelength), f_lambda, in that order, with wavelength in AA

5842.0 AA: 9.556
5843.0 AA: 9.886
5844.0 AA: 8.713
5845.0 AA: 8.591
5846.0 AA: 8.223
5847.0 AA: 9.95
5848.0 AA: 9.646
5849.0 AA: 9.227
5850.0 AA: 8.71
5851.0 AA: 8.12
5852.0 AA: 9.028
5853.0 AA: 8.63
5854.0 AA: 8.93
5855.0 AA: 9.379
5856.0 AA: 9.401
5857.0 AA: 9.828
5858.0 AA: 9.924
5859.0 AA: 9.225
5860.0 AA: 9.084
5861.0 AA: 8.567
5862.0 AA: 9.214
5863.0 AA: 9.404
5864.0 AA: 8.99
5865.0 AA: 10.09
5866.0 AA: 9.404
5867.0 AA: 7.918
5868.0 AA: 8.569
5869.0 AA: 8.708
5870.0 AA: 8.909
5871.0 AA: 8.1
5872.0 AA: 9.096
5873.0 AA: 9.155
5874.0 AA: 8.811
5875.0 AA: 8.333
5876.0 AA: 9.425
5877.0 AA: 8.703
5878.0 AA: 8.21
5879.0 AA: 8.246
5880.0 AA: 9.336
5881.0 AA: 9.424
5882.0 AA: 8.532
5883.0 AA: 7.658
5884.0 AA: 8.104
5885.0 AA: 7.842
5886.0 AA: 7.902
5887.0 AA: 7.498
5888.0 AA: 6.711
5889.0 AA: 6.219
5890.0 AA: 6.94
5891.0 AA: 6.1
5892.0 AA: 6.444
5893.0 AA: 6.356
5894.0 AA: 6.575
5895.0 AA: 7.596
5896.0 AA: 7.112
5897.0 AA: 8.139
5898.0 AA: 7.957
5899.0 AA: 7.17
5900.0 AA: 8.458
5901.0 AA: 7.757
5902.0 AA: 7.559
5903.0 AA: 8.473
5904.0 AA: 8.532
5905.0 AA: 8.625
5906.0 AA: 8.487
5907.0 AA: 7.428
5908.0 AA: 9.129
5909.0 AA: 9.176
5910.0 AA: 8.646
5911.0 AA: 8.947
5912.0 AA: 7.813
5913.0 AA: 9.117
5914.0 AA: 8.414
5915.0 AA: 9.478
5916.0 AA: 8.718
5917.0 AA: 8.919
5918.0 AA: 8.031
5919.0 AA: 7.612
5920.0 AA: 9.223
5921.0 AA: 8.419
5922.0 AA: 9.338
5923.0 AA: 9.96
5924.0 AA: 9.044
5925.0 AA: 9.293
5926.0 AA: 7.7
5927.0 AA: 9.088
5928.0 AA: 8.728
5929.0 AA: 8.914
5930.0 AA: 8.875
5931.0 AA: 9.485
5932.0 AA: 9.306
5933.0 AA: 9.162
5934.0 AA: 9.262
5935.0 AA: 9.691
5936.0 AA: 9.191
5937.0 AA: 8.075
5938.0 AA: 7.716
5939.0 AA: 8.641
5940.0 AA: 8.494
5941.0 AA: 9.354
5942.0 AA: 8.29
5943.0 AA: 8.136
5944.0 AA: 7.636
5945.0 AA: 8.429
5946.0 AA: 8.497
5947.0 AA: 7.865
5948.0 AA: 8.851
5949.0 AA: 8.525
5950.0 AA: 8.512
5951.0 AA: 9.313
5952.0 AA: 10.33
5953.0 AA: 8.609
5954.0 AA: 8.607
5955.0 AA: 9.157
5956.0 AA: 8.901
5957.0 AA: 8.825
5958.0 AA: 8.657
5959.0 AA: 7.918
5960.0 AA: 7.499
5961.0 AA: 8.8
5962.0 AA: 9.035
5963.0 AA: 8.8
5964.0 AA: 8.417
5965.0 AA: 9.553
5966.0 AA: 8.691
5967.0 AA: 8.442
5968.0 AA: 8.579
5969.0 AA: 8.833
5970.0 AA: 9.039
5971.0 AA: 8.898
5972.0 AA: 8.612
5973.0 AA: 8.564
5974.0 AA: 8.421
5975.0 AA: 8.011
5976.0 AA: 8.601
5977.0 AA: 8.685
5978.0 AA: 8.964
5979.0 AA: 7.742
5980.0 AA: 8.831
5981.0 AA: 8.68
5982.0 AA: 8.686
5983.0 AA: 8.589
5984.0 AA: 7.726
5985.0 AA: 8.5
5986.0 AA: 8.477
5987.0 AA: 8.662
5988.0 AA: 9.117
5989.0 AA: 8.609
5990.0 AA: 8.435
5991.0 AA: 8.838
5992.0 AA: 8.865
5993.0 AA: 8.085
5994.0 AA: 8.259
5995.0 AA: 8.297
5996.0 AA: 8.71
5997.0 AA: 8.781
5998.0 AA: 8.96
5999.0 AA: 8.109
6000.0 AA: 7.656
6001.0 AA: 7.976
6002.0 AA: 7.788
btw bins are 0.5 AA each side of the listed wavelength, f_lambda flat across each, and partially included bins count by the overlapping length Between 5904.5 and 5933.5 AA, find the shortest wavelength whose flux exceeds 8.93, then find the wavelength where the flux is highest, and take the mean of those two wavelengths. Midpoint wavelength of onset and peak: 5915.5 AA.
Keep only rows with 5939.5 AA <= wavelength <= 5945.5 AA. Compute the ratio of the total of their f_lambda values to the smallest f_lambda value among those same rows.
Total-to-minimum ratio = 6.59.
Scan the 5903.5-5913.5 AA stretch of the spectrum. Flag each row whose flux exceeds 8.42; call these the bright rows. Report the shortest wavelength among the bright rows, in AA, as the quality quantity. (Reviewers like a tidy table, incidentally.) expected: 5904.0 AA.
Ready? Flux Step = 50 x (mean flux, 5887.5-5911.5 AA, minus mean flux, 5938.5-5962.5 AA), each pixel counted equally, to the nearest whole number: -47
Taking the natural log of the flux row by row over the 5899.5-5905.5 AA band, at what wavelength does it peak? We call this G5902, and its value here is 5905.0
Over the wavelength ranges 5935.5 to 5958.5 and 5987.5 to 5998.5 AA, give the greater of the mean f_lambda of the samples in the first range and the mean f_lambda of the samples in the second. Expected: 8.64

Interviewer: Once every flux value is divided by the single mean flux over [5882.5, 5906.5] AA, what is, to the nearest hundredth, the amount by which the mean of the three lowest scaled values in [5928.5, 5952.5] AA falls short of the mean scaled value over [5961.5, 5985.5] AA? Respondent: 0.12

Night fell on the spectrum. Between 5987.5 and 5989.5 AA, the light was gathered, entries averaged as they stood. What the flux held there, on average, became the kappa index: 8.86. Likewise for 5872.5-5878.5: 8.77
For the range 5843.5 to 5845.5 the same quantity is 8.65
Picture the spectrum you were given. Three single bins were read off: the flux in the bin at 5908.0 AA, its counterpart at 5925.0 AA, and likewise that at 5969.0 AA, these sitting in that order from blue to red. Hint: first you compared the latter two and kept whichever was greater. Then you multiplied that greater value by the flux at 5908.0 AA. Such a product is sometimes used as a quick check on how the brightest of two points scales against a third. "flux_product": 85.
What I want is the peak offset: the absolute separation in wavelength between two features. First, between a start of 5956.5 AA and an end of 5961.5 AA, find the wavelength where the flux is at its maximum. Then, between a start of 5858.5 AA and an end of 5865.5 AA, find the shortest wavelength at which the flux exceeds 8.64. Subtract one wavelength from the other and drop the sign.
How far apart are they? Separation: 98 AA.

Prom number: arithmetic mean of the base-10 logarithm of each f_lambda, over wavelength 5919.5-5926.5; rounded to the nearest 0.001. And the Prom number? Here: 0.953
